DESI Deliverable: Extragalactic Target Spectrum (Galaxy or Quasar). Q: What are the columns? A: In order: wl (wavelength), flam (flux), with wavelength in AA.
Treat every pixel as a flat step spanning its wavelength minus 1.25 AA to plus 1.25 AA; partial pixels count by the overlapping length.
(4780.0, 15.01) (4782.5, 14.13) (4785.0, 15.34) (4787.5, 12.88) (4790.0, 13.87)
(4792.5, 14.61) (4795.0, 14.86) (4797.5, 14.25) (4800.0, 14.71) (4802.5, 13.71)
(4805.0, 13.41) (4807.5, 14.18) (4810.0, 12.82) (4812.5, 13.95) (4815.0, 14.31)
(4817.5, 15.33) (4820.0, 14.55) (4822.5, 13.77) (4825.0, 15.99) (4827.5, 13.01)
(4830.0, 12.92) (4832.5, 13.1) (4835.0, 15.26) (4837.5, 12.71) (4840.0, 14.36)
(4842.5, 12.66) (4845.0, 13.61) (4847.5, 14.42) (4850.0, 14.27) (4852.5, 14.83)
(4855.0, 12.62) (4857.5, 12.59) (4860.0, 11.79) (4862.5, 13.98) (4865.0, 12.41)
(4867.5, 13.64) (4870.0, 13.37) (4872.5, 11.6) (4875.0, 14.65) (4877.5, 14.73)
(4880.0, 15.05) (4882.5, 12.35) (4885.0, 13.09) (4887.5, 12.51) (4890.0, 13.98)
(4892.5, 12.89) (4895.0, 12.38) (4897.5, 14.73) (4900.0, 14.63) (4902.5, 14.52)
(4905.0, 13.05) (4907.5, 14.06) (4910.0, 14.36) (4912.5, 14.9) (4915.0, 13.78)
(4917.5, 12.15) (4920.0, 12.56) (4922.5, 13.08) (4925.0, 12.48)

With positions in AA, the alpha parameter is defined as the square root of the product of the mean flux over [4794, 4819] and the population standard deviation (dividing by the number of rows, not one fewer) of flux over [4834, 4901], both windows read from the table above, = 3.87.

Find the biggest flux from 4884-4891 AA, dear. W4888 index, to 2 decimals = 13.98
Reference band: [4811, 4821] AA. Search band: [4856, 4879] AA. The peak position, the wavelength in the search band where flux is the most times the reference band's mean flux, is 4877.5 AA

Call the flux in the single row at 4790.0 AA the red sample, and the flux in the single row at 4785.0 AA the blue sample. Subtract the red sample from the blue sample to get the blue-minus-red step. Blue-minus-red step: 1.5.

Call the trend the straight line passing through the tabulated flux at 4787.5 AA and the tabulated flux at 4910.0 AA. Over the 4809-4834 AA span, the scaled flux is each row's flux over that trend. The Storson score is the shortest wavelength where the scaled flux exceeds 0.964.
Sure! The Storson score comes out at 4810.0 AA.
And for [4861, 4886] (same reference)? 4862.5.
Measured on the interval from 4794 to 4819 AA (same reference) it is 4795.0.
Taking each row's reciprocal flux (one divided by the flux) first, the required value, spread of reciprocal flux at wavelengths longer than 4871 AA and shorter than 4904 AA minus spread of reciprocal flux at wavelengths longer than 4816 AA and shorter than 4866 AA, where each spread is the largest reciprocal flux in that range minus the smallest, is -0.003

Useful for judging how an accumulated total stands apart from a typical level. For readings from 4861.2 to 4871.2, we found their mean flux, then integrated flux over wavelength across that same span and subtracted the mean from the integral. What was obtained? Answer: 120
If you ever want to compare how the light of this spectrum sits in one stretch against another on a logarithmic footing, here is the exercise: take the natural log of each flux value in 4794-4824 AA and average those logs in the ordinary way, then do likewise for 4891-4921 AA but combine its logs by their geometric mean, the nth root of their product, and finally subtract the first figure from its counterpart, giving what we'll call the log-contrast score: -0.04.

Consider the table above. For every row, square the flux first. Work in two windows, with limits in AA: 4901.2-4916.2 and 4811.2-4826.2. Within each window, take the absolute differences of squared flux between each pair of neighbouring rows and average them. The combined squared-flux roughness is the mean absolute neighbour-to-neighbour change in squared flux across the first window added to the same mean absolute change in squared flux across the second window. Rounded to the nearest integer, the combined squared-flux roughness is 55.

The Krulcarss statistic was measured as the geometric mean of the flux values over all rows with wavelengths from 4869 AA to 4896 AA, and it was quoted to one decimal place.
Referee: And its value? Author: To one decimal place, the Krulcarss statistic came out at 13.3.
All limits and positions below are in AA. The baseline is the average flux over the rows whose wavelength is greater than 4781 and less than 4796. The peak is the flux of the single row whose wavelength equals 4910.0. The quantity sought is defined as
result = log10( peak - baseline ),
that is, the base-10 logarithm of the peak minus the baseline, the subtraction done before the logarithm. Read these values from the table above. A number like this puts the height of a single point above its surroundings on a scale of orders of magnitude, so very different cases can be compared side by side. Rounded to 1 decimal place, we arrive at -1.1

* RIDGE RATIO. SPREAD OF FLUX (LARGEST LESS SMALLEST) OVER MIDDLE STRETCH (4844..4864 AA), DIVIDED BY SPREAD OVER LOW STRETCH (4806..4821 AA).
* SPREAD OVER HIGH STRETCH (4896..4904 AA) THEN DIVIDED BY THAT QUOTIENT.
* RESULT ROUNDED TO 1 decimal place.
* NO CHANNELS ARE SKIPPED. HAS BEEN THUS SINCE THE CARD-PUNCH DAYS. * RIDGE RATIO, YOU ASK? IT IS 0.2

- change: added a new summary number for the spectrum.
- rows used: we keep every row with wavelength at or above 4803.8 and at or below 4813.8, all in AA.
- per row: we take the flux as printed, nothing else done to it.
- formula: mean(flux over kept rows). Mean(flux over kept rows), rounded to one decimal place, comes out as 13.6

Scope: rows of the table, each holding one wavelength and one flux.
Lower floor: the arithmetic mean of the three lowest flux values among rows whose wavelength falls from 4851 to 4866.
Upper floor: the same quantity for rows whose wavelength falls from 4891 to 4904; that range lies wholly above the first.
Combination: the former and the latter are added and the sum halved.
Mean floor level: 12.8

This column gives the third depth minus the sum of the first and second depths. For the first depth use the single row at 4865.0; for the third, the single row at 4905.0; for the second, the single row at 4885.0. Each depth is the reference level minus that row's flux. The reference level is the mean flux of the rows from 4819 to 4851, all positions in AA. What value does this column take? -1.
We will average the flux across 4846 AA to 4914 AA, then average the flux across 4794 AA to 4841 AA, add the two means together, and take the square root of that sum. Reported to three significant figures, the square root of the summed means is 5.26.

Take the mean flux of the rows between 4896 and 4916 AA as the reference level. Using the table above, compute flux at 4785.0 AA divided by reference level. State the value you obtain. 1.08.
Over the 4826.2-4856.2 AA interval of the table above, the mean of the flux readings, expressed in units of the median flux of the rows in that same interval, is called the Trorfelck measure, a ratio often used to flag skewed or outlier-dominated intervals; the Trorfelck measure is 1.02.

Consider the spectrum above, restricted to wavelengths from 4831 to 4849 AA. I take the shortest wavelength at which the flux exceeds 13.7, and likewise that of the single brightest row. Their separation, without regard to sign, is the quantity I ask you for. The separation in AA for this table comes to 0.0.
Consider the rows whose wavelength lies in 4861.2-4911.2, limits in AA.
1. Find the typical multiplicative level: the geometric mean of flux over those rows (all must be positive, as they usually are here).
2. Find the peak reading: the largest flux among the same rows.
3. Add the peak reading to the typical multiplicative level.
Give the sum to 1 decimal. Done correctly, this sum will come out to 28.6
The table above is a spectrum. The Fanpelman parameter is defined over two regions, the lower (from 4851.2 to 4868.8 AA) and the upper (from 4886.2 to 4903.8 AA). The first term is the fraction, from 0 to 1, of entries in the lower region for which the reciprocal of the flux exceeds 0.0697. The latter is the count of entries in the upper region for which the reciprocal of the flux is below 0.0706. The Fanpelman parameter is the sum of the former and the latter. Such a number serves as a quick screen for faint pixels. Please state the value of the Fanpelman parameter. 3.86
